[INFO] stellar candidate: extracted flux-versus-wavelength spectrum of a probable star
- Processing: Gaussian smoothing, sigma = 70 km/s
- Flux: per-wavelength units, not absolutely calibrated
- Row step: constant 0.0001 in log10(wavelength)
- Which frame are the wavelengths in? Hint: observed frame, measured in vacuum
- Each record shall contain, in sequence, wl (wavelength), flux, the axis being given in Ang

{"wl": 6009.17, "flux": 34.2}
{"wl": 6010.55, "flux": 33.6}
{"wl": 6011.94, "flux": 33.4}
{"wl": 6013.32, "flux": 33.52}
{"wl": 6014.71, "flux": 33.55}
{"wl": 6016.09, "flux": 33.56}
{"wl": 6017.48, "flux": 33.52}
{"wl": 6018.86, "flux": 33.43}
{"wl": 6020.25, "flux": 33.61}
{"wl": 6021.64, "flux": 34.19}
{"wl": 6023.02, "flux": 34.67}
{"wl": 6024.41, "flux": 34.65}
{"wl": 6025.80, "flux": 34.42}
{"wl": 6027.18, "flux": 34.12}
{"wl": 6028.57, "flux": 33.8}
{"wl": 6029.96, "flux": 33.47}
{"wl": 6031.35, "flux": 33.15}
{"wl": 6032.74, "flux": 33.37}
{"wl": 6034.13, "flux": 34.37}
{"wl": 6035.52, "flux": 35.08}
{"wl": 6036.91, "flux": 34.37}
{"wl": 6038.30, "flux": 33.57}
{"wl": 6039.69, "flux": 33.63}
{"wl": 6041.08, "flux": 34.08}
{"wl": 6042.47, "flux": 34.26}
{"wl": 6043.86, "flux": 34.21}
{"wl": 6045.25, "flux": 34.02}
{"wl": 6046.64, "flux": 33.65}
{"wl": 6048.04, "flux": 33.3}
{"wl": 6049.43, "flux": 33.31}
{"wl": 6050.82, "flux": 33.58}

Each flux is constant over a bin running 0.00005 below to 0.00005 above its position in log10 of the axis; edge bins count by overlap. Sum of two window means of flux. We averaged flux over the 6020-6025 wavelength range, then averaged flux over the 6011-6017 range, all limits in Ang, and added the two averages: 67.8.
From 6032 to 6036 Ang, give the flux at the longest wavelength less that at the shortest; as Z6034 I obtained 1.7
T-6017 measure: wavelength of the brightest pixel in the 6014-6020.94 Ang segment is 6020.25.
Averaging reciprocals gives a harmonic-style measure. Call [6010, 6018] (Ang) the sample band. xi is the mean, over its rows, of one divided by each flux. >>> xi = 0.0298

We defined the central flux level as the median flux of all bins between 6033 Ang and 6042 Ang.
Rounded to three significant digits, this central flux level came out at 34.2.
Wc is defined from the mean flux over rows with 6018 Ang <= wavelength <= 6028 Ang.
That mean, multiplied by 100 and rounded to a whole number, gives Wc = 3416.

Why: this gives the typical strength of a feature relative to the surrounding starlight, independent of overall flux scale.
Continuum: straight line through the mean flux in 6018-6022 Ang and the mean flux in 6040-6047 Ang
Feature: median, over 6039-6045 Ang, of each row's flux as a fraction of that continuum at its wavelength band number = 1.003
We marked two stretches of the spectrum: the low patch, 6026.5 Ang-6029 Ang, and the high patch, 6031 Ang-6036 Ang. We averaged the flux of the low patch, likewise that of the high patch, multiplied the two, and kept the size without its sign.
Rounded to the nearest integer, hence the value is 1154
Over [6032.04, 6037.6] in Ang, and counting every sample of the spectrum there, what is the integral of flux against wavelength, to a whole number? 191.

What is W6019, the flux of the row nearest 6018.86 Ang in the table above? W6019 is 33.43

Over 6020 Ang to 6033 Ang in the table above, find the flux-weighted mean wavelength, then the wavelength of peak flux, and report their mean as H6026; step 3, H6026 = 6024.7 Ang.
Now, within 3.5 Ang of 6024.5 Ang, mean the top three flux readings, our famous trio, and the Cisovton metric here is 34.6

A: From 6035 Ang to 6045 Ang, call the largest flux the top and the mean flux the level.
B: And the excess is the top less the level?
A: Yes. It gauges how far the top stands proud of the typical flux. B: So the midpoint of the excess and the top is 18.0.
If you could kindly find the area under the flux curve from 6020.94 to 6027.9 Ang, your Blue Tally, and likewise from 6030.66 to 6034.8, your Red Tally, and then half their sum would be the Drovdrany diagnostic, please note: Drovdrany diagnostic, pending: 189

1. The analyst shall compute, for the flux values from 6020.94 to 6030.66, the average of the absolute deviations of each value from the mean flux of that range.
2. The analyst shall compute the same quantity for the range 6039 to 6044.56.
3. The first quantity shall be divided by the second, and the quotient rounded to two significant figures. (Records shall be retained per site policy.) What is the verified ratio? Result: 1.6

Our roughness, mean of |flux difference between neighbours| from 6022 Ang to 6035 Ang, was 0.34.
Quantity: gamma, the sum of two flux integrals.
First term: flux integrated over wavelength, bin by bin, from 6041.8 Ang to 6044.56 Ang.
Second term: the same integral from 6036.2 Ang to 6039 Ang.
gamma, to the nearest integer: 190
